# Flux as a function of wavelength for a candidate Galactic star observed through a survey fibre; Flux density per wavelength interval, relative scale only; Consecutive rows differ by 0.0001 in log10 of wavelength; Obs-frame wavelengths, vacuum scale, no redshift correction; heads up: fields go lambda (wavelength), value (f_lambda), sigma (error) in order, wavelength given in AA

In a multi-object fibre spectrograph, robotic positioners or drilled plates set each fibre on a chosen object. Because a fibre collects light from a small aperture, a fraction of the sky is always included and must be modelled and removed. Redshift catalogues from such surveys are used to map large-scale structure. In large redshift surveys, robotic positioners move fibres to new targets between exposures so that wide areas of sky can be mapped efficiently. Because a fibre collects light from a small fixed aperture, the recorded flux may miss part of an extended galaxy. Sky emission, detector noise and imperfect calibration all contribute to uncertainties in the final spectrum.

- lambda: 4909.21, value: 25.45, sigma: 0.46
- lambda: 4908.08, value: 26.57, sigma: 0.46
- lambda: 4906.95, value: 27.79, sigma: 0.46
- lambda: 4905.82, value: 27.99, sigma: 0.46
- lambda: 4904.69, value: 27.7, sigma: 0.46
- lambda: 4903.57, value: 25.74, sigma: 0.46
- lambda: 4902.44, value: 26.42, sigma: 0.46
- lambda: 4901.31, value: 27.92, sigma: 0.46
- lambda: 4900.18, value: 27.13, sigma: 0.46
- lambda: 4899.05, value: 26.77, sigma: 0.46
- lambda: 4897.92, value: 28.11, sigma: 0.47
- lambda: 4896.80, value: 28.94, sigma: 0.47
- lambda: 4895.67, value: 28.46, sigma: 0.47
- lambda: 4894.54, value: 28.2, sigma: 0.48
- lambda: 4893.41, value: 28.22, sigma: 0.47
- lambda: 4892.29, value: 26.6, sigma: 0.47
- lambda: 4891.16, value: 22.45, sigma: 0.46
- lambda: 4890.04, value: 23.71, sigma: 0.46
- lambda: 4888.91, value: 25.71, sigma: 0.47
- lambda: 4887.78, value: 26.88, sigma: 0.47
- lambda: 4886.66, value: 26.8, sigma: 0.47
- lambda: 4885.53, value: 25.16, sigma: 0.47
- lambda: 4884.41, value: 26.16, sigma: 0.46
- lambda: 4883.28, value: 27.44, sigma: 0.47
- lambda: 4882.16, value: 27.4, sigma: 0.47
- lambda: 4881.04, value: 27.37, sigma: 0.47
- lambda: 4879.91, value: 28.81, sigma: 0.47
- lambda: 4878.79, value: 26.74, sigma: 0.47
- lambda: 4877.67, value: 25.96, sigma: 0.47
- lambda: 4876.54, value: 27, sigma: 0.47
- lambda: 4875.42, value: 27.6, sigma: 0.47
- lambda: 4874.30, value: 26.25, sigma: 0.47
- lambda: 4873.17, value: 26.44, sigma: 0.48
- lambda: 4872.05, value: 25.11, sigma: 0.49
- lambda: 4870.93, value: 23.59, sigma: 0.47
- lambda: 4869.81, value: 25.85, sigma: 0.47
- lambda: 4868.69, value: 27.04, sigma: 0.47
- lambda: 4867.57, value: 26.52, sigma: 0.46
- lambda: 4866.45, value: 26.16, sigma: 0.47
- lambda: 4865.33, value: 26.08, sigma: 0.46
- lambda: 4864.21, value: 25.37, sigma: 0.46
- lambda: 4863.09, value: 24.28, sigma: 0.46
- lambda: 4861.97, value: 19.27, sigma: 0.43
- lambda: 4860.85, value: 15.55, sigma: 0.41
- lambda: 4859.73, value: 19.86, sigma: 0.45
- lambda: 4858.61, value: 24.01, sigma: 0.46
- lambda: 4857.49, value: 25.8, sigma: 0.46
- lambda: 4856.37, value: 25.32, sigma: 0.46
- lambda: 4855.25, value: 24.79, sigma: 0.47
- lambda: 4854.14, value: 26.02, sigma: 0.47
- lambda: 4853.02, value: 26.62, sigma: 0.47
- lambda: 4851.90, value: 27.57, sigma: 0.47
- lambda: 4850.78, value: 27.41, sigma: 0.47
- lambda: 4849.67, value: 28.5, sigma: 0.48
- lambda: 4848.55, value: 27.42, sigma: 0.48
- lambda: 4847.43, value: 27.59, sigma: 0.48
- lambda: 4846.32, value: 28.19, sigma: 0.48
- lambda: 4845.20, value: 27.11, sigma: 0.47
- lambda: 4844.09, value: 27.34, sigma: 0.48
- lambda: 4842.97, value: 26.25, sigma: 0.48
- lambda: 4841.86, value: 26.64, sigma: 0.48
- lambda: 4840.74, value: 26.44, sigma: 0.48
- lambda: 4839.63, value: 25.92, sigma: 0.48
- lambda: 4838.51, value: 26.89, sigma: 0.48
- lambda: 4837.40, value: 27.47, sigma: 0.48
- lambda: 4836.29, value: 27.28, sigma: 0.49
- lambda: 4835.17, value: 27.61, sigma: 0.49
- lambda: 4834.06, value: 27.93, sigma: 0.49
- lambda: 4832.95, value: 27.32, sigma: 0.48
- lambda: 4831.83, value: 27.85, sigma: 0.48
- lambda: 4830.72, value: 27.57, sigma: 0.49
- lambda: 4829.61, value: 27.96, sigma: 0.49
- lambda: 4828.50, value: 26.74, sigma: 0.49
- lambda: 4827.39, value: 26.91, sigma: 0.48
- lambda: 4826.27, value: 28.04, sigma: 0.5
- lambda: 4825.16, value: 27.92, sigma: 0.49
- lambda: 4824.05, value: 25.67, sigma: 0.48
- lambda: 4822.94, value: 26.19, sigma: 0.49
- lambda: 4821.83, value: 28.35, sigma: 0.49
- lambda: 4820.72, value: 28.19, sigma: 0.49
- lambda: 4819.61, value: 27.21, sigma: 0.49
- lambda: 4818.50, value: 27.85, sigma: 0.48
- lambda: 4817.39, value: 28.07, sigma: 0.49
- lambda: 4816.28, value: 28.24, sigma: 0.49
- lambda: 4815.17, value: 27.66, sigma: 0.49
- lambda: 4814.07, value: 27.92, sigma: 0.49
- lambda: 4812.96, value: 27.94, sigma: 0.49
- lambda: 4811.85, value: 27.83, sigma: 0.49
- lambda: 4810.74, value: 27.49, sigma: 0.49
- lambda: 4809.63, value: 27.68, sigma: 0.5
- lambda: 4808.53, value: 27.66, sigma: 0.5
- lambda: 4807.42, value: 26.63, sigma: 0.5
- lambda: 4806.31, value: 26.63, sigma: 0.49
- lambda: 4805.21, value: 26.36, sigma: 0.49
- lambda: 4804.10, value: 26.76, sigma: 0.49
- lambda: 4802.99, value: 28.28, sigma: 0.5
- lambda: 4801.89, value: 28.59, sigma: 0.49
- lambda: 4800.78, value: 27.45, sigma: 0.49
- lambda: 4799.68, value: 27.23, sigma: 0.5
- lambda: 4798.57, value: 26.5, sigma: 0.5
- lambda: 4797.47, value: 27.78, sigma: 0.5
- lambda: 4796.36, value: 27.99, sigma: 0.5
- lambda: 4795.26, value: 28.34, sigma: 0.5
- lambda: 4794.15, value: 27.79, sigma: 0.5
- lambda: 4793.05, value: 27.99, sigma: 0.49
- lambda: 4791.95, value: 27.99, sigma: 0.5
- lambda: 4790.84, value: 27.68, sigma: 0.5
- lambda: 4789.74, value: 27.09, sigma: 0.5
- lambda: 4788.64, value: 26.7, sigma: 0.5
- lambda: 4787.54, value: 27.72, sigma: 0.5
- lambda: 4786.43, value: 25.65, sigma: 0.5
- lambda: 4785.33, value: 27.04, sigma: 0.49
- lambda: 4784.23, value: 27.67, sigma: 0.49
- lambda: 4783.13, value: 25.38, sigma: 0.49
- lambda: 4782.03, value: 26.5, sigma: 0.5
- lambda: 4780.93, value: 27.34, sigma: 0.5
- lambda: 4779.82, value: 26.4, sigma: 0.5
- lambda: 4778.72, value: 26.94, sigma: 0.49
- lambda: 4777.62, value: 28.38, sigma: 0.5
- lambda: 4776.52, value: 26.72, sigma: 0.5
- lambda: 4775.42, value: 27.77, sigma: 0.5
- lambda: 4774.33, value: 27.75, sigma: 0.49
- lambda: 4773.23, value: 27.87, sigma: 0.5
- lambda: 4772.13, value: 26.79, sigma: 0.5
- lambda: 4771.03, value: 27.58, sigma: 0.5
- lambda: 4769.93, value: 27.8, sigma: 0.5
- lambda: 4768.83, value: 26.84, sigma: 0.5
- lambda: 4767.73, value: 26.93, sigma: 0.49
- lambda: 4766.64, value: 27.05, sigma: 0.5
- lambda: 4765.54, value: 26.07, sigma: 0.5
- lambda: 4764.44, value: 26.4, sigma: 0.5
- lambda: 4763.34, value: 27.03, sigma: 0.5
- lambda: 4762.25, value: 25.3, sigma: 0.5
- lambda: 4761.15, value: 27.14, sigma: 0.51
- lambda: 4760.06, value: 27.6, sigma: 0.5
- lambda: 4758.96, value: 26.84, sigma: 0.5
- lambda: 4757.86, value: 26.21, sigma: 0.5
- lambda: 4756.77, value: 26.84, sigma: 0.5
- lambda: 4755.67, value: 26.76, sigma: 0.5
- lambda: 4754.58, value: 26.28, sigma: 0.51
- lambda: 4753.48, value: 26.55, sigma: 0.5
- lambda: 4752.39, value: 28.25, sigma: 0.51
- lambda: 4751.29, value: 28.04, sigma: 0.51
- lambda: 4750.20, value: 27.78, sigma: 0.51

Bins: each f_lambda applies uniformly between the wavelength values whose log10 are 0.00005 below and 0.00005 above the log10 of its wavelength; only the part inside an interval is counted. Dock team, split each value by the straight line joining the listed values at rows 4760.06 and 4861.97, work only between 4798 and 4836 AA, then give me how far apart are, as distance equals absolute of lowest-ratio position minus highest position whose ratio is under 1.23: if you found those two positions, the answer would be 29.9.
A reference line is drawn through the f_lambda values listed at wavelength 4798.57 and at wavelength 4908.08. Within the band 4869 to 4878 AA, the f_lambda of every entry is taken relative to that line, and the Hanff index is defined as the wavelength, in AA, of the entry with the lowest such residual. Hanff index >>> 4870.93 AA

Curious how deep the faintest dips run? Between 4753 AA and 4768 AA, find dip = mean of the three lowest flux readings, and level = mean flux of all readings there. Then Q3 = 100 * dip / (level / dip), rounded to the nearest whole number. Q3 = 2510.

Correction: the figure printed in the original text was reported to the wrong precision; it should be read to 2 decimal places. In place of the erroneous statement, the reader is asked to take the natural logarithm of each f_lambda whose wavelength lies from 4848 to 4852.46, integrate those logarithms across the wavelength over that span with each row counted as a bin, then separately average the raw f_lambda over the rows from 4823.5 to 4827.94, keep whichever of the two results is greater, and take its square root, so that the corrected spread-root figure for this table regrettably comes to 5.21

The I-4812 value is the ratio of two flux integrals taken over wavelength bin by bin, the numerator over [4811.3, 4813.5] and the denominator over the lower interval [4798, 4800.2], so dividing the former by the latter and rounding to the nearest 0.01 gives 1.04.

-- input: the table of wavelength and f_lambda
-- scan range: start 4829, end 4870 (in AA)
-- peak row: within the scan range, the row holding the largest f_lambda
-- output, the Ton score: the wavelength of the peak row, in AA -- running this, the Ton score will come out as 4849.67 AA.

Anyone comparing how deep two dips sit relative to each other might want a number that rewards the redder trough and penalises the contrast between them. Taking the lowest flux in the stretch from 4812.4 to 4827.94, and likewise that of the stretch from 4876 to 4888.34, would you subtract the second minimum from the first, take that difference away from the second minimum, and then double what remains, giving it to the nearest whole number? 49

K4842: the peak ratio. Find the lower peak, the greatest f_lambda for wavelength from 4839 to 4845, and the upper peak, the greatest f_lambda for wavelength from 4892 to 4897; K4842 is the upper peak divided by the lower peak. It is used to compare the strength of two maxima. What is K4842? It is 1.06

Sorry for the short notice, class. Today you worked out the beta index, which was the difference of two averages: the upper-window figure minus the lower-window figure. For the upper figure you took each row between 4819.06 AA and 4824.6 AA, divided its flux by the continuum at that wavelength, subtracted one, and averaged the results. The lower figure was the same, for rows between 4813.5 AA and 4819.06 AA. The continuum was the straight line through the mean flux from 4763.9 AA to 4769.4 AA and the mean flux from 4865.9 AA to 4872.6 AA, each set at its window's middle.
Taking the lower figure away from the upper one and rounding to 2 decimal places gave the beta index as -0.03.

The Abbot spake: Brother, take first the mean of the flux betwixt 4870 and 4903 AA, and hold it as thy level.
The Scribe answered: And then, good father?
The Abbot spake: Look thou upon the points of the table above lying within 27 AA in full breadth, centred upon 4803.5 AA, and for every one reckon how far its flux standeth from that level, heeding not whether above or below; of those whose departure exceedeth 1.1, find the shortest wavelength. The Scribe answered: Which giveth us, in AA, 4791.95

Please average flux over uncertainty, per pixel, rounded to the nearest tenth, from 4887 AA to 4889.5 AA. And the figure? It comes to 55.9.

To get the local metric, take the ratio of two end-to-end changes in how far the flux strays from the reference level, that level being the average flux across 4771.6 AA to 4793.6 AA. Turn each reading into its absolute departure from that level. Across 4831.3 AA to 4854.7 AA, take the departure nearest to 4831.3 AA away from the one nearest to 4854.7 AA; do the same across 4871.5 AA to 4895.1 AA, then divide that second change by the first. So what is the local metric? -2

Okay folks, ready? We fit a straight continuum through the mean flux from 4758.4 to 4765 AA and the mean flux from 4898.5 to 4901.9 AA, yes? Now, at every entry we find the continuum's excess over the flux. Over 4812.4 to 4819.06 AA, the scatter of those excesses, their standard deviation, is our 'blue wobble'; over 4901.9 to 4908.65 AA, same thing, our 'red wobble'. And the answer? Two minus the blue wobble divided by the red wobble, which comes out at 1.79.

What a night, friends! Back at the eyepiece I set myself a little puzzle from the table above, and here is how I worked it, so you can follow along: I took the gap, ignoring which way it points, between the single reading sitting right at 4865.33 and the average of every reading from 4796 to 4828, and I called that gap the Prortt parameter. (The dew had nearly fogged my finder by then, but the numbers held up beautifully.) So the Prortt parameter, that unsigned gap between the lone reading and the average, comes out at 1.4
